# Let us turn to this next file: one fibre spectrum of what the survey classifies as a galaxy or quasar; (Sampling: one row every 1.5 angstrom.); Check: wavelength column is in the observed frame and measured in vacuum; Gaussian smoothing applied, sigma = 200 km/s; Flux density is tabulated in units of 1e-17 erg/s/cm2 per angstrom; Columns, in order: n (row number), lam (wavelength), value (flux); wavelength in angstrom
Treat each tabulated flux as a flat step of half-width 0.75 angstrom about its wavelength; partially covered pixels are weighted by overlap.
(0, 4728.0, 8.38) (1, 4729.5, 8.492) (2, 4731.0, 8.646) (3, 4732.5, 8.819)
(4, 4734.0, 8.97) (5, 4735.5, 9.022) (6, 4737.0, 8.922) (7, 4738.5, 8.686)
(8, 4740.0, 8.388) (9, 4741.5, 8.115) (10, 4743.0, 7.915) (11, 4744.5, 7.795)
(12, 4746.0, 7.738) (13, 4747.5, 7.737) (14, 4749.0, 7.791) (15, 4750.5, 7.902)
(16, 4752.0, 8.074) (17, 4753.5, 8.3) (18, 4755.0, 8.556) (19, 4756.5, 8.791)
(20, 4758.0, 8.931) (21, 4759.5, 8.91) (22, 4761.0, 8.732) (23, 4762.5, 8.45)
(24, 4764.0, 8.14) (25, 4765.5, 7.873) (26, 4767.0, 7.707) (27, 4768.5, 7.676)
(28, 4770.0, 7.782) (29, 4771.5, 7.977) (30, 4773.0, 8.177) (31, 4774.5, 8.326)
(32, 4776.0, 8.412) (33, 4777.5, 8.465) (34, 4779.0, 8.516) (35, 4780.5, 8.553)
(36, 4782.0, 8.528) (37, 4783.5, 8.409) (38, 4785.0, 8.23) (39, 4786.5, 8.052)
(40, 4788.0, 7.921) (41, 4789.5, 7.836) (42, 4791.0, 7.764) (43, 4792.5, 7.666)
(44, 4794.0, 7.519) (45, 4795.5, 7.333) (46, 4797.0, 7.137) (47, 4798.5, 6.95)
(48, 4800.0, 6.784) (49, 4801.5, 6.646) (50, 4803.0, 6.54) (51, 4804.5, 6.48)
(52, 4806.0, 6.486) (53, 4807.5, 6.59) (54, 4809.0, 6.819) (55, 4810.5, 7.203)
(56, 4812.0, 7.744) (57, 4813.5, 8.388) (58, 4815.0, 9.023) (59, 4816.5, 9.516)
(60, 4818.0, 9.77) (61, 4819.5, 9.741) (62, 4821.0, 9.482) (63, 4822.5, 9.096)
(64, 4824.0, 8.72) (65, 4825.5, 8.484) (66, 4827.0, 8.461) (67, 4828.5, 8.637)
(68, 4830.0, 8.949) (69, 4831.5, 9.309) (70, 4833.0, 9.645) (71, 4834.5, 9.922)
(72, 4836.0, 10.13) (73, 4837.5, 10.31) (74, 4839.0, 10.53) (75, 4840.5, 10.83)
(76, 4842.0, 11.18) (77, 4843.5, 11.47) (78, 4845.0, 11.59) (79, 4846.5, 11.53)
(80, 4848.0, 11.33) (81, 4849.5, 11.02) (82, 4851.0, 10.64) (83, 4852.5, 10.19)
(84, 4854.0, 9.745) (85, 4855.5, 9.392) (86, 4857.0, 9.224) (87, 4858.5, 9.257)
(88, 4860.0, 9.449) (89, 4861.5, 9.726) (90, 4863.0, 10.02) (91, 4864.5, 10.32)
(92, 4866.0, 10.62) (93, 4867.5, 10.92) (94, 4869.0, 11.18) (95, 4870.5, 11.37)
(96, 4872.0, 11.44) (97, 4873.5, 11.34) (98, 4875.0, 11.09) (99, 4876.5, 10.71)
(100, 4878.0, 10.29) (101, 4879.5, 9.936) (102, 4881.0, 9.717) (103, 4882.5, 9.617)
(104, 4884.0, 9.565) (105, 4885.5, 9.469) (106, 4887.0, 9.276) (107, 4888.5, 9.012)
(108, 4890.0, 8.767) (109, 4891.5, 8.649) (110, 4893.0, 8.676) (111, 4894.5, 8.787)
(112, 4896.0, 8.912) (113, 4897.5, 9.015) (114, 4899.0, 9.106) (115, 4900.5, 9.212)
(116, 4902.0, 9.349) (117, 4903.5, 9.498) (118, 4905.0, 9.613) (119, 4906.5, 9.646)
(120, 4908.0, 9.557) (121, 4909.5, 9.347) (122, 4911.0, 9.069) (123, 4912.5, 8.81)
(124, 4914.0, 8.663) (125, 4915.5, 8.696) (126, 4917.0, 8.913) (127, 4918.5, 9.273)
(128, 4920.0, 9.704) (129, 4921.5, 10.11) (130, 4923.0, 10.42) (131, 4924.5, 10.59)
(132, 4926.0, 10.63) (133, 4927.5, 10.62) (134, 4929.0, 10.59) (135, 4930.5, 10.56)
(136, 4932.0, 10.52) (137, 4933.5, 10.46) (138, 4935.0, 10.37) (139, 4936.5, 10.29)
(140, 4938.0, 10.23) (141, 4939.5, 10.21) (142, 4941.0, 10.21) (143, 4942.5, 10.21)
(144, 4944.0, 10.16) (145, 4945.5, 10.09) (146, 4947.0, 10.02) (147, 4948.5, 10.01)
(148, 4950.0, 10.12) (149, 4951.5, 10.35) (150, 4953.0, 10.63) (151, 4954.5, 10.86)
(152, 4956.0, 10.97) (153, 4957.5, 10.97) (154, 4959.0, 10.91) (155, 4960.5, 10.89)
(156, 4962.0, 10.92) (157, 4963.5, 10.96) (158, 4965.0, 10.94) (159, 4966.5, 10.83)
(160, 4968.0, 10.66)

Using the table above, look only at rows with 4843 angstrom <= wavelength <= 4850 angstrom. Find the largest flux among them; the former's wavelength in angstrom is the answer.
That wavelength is 4845.0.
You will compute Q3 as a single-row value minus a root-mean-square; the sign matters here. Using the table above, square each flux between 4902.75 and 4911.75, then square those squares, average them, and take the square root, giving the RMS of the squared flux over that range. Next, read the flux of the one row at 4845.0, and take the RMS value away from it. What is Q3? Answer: -78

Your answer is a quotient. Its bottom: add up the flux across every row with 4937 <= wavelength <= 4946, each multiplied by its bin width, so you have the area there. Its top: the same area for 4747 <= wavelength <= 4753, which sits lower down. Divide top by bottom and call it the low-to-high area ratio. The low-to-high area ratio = 0.52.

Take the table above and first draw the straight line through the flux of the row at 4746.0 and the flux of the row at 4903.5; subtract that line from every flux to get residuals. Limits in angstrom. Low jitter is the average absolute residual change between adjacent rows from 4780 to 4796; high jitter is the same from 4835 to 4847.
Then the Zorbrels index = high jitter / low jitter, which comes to 1.48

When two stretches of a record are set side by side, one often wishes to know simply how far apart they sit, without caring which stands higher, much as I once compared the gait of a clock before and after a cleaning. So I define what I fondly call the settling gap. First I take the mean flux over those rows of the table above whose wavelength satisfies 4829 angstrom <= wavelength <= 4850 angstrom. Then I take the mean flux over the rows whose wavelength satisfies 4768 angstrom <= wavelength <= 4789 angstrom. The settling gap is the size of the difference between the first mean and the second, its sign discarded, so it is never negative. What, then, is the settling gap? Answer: 2.3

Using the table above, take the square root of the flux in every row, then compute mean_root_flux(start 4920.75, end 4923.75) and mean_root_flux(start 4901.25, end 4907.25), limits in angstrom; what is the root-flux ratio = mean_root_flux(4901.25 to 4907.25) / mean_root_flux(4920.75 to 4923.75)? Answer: 0.96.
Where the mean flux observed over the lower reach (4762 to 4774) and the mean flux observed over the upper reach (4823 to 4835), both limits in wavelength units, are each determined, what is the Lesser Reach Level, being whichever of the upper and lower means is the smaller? 7.97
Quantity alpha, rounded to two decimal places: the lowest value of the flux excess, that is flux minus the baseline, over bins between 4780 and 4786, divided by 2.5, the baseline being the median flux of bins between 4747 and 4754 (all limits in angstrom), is 0.13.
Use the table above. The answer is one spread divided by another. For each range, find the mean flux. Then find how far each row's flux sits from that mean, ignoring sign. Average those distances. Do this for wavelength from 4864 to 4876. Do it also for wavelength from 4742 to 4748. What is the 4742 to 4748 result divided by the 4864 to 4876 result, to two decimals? 0.19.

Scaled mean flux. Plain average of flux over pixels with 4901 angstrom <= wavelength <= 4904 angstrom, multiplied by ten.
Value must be 94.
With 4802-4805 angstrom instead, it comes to 65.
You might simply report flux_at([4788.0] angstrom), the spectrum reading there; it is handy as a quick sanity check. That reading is 7.921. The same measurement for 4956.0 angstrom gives 10.97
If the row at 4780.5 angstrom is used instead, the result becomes 8.553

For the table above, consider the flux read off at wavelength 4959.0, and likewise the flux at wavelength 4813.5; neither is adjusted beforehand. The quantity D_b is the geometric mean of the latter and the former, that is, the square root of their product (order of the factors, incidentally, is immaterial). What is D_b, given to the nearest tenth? 9.6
